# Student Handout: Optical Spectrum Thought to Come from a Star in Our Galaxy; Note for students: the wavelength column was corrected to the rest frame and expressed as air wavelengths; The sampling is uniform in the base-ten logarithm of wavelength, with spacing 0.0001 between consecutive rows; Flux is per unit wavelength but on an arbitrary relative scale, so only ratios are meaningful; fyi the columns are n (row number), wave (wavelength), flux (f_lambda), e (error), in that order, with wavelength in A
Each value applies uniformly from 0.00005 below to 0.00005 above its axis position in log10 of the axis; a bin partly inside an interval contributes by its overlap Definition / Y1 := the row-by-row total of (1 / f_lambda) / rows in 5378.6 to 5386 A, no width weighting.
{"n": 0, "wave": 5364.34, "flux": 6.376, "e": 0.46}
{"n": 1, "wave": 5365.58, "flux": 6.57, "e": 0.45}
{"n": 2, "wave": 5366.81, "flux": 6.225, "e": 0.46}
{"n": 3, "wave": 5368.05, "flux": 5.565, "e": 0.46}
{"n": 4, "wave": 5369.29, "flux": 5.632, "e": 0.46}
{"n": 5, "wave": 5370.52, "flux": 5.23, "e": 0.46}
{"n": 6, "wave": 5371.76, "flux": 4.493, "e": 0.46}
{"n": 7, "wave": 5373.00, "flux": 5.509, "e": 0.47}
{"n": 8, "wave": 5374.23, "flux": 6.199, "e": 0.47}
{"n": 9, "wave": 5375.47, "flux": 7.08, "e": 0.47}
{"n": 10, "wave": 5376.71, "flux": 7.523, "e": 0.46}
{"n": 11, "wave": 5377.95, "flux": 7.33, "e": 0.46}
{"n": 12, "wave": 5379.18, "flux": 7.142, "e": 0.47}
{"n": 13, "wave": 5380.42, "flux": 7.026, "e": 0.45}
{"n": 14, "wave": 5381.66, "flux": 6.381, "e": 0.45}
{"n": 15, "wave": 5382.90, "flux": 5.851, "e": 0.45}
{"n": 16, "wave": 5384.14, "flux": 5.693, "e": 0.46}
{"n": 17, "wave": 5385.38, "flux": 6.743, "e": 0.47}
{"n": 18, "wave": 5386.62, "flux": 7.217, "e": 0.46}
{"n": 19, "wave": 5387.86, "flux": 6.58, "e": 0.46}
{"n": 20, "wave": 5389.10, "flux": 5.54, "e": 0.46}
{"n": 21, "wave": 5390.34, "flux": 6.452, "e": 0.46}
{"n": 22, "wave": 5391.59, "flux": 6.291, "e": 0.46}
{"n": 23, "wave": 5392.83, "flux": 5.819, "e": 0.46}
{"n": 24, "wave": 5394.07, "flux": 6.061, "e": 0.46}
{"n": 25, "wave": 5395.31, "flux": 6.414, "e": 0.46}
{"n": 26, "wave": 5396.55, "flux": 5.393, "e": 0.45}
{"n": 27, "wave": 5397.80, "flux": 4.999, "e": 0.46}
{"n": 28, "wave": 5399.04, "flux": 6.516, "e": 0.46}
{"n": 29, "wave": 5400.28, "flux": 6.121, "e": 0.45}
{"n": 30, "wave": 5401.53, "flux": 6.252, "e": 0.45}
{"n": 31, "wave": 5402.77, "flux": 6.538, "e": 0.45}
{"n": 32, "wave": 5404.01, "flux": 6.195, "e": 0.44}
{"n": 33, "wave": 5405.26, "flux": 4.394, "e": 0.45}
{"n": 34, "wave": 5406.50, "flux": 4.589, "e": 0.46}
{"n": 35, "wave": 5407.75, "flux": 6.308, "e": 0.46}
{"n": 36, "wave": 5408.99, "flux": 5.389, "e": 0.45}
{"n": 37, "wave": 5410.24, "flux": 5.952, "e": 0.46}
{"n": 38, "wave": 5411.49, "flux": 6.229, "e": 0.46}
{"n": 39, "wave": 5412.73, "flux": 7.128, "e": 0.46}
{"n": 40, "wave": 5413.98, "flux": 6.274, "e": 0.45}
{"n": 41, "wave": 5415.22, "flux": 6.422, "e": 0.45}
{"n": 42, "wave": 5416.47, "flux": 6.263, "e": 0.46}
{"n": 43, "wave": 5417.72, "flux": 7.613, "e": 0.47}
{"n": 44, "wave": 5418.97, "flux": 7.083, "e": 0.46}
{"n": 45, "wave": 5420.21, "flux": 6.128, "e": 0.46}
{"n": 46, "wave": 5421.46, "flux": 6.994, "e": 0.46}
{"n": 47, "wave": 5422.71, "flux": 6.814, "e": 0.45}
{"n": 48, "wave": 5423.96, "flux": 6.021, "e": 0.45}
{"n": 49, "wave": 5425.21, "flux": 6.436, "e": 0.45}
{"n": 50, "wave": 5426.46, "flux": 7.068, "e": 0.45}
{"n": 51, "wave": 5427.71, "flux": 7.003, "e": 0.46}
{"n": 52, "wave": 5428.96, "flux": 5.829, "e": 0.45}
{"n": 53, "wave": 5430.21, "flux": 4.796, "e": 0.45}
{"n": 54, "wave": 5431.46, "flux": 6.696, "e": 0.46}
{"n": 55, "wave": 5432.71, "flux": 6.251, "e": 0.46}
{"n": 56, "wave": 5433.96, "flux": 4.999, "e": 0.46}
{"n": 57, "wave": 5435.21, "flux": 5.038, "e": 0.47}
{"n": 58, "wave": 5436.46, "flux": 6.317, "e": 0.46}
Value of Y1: 0.93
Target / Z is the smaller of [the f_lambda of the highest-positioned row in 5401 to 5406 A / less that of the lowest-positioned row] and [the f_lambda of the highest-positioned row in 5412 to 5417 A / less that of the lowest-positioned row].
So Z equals -1.9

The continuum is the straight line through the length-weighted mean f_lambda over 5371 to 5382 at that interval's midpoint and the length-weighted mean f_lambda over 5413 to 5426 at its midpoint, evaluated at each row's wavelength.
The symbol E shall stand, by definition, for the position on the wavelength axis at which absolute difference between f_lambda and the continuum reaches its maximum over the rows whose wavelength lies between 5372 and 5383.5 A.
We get 5376.71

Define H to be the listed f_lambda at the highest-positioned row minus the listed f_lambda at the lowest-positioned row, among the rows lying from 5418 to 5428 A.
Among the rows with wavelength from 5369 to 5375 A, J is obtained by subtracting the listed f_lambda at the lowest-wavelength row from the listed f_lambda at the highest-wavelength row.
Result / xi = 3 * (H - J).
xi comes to -2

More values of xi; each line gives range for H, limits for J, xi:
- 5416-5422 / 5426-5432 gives 3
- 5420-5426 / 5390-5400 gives 1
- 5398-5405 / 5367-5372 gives 2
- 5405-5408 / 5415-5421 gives 7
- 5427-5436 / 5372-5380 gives -11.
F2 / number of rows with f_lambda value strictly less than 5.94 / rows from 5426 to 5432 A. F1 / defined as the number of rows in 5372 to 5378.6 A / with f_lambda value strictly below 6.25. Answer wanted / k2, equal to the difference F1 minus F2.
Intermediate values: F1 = 2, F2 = 2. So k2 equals 0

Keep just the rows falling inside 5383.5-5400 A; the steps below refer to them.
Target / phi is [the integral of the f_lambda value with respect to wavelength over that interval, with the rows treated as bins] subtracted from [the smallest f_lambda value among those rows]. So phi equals -96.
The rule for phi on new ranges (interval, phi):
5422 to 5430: -46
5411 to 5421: -60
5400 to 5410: -53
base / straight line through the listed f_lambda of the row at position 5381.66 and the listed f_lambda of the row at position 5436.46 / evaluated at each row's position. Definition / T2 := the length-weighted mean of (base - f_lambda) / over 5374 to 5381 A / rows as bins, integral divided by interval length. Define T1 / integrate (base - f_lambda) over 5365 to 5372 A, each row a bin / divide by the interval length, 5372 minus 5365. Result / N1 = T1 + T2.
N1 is 0.01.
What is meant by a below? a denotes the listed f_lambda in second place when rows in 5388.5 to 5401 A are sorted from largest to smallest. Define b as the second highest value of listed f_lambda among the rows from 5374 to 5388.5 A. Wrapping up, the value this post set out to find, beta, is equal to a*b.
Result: 47.3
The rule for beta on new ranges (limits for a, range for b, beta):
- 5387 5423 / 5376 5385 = 52.2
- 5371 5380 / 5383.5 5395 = 49.4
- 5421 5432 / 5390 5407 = 45.6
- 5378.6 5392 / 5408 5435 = 50.9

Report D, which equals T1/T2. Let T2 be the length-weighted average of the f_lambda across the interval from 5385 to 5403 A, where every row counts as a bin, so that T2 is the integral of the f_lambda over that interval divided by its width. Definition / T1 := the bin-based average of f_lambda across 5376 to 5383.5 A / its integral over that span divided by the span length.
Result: 1.11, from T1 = 6.9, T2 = 6.18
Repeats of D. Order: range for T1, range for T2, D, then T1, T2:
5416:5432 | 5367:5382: 1.04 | 6.5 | 6.26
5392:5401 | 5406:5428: 0.92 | 5.9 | 6.43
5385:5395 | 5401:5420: 1.02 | 6.3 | 6.18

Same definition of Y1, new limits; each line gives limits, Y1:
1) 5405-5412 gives 1.12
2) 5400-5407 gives 1.08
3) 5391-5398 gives 1.04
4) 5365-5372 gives 1.08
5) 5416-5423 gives 0.89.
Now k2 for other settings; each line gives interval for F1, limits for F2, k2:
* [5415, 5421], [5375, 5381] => 1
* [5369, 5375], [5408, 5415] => 4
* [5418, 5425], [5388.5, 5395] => 0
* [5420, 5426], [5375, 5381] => 2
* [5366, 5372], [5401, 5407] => 3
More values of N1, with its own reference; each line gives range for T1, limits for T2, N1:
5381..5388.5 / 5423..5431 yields 0.07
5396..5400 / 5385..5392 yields 0.59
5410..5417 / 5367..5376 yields 0.65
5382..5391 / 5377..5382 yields -0.58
